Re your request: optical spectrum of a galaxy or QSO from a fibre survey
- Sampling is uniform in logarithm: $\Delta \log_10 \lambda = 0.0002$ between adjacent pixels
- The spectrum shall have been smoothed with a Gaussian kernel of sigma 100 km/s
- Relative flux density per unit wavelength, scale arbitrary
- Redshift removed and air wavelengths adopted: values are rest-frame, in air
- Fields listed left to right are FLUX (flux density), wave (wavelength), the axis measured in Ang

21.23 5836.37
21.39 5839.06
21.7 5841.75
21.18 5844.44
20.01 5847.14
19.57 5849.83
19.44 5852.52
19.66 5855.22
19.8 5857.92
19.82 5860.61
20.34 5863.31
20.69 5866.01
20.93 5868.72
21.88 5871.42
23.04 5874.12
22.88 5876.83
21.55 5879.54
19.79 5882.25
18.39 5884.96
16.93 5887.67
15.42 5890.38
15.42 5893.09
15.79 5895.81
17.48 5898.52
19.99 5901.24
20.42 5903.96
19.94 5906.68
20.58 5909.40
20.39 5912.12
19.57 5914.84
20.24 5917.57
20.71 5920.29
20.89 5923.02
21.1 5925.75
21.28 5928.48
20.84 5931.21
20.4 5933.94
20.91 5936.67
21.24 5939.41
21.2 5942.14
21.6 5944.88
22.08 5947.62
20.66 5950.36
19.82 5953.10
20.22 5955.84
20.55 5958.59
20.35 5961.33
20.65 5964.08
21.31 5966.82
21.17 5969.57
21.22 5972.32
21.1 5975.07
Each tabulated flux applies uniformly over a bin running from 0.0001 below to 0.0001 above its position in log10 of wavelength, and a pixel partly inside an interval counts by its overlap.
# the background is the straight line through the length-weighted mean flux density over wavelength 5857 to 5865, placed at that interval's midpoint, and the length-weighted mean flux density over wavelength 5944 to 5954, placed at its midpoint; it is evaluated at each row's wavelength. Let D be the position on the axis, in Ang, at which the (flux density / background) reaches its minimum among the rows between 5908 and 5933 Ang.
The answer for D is 5914.84 Ang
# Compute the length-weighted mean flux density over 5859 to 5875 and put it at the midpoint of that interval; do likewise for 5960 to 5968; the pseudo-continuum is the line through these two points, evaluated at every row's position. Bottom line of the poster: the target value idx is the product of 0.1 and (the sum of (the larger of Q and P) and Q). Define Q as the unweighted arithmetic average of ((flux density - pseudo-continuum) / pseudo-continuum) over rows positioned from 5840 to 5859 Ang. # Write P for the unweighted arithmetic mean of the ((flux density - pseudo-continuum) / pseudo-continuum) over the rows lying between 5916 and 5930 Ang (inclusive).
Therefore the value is -0.004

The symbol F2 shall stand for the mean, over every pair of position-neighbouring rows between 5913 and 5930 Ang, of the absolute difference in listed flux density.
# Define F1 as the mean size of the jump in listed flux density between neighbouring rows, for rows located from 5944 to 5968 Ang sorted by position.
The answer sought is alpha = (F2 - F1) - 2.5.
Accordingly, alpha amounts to -2.7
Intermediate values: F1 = 0.58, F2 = 0.34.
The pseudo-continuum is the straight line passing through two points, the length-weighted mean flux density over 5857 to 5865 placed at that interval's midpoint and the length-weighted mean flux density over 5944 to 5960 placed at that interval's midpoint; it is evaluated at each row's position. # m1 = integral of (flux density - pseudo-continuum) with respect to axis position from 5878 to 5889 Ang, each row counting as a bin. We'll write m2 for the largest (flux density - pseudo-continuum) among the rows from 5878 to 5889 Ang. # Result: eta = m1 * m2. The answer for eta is -14.9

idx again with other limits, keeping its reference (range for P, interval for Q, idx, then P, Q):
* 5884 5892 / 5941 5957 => 0.001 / -0.19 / 0.0057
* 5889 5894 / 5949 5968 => -0.003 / -0.26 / -0.0132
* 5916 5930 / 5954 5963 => -0.002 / 0.00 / -0.0197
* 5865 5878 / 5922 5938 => 0.004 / 0.04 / 0.0017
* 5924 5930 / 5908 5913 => -0.001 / 0.02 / -0.0209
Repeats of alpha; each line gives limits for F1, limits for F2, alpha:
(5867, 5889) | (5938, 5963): -3.2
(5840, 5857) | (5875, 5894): -1.8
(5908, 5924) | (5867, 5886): -1.8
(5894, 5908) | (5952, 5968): -3.4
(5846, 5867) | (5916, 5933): -2.5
